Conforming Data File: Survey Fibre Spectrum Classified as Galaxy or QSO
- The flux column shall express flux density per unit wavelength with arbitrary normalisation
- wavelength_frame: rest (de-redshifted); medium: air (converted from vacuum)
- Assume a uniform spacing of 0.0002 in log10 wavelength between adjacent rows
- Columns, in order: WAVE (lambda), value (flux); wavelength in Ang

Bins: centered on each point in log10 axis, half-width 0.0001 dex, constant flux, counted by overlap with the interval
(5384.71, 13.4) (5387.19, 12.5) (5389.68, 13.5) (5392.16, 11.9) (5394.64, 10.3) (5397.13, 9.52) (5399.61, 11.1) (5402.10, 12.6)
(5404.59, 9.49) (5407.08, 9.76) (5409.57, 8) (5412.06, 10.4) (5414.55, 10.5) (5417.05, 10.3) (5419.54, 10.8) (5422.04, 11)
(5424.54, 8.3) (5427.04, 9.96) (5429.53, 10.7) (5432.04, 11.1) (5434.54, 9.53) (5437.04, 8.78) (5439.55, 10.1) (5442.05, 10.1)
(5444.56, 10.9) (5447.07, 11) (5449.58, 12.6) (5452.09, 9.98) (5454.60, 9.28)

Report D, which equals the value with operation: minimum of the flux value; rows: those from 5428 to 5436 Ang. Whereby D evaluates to 9.53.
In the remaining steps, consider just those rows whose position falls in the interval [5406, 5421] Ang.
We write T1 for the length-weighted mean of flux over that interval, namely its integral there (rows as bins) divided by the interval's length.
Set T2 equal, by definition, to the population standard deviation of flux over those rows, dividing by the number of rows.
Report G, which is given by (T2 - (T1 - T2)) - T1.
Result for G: -18.1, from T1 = 10.0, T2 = 0.93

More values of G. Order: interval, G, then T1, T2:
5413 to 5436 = -18.8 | 10.2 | 0.83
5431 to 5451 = -18.8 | 10.5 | 1.08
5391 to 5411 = -17.9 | 10.3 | 1.38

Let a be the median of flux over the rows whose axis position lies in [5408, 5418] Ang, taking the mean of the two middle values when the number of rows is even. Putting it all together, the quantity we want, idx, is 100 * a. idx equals 1035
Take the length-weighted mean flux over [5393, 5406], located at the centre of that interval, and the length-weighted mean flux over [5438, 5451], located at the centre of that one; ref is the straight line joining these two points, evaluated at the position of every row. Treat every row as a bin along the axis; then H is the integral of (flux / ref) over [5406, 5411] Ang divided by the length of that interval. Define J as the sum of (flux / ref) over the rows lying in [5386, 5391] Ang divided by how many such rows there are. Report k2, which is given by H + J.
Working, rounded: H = 0.834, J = 1.23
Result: 2.06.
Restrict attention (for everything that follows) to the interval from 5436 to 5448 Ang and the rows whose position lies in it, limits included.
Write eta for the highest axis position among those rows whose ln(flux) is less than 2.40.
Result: 5447.07 Ang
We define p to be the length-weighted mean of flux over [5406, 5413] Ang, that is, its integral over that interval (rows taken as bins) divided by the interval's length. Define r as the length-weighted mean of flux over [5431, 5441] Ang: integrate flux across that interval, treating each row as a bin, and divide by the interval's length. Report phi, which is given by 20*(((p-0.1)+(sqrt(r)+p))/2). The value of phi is 217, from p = 9.3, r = 9.9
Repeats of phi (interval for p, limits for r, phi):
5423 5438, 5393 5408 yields 227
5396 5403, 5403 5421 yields 251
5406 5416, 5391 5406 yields 225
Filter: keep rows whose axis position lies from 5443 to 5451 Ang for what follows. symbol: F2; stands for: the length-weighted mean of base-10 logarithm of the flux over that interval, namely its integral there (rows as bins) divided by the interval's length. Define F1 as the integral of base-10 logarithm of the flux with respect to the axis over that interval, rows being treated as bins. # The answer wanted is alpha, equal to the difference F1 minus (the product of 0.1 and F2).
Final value 8.3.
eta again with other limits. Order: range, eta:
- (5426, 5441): 5439.55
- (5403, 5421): 5419.54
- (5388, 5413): 5412.06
